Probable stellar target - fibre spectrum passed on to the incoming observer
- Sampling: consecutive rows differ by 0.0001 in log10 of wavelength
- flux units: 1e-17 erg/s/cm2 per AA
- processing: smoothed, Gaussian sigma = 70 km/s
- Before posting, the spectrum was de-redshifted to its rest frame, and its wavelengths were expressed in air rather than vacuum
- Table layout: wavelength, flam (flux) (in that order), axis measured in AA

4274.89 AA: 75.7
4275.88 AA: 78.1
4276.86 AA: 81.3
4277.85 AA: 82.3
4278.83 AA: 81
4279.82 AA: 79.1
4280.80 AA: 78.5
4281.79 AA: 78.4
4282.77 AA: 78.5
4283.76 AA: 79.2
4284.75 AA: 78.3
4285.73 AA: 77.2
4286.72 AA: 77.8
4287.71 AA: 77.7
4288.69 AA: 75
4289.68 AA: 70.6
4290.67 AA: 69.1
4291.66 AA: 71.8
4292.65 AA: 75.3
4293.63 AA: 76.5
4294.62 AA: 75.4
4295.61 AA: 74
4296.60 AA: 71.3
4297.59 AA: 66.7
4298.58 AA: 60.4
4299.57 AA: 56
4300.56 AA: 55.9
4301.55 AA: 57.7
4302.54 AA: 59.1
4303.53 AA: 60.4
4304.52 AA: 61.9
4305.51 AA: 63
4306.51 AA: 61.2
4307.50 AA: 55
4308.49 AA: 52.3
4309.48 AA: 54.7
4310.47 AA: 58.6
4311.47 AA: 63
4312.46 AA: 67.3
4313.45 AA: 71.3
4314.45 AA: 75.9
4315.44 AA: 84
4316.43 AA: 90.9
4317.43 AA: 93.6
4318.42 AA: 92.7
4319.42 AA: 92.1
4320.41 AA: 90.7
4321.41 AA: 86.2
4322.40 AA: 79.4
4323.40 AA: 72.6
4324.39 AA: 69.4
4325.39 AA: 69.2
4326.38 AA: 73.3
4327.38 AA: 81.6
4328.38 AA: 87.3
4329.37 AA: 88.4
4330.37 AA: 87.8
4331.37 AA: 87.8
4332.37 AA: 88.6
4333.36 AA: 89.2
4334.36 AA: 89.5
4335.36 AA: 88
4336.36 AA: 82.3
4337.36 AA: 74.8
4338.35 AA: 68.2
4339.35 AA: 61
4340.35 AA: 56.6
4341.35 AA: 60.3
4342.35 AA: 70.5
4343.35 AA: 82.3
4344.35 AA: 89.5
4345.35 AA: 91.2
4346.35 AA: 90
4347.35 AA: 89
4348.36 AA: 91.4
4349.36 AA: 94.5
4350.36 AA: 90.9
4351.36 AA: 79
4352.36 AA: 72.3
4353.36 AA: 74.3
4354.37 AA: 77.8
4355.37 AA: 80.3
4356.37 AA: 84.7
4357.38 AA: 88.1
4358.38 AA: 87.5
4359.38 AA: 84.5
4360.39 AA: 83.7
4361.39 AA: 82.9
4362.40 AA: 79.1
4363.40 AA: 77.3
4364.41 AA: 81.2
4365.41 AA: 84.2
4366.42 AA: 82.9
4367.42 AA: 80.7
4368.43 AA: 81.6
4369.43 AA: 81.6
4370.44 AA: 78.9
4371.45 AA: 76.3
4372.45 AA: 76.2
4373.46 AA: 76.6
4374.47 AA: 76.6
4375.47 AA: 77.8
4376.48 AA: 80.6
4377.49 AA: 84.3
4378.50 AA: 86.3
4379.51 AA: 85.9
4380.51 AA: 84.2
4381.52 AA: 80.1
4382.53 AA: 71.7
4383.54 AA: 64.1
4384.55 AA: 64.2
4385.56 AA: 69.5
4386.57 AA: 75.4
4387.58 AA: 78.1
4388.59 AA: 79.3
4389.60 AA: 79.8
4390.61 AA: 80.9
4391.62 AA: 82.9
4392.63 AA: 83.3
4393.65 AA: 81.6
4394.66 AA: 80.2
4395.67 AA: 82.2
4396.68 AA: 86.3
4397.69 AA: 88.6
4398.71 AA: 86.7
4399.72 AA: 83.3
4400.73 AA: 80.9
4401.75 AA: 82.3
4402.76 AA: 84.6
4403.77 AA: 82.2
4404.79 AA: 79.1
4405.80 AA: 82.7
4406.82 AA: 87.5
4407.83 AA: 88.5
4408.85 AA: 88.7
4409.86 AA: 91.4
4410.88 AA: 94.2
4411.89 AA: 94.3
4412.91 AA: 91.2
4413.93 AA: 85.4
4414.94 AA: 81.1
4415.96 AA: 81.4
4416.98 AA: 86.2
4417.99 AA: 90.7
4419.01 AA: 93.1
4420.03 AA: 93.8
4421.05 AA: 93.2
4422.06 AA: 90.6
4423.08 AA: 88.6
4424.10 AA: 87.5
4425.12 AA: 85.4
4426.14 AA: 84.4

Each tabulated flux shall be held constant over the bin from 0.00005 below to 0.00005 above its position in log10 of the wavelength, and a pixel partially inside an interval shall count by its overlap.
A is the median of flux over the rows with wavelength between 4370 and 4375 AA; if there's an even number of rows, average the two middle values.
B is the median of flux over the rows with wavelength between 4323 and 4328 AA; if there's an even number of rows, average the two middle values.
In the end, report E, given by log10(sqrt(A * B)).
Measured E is 1.87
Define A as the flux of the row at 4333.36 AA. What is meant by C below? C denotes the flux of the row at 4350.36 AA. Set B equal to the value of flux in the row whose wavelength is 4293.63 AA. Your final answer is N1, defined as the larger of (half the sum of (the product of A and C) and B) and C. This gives 4092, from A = 89.2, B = 76.5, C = 90.9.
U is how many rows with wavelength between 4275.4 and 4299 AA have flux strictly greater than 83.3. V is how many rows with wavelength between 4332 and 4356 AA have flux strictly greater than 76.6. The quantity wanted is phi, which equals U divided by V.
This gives 0.0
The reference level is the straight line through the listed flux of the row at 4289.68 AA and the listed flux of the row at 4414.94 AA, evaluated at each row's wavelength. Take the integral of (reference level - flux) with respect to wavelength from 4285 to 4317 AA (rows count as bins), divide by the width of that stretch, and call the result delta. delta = 4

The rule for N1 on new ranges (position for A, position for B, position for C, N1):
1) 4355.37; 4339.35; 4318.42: 3752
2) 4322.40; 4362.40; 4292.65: 3029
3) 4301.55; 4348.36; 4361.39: 2437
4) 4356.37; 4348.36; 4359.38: 3624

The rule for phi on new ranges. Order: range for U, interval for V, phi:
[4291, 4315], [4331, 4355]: 0.0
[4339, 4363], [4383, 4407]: 0.6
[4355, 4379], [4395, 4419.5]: 0.3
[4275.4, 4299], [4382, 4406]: 0.0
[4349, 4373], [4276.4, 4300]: 0.7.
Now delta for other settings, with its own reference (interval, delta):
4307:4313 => 14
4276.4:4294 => -7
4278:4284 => -9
